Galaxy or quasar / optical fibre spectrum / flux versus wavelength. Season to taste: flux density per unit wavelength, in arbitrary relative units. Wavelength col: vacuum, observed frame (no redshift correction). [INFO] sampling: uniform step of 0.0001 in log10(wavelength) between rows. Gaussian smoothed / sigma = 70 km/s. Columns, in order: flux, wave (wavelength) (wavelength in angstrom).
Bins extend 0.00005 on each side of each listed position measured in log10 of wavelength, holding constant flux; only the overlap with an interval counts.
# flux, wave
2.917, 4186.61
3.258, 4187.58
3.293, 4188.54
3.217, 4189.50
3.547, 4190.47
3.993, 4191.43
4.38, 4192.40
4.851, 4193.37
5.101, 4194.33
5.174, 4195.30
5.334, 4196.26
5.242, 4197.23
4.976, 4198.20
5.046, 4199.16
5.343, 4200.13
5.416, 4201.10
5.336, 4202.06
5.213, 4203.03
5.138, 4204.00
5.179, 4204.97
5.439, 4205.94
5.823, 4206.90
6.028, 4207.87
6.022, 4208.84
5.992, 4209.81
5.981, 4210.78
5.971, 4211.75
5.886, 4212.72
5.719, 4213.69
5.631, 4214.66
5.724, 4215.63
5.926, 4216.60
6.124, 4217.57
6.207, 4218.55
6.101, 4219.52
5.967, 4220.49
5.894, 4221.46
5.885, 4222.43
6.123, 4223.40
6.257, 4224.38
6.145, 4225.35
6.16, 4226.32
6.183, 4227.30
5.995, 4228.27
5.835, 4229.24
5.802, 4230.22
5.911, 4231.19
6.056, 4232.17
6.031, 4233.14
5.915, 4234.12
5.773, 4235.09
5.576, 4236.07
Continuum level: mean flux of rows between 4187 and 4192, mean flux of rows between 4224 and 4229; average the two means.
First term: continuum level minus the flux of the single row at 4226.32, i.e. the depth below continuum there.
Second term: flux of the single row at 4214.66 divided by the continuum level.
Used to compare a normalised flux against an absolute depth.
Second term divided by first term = -0.86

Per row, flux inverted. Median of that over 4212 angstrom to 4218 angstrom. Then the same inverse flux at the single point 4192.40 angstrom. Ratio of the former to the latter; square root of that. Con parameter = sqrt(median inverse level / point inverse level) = 0.87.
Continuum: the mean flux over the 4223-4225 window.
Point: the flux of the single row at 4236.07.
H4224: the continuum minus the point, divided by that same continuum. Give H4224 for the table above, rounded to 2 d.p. 0.10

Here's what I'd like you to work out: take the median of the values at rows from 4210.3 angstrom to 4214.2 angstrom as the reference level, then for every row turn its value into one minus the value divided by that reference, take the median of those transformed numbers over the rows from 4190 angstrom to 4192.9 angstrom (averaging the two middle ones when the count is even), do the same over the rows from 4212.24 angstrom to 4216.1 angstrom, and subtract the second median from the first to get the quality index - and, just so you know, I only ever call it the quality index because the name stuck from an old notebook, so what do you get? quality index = 0.292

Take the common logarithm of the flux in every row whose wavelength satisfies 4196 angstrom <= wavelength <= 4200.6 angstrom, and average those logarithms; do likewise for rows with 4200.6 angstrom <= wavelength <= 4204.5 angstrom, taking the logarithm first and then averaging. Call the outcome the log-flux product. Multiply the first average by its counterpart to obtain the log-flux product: 0.52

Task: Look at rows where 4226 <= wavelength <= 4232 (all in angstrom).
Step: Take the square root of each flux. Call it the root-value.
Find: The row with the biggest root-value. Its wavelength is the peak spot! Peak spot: 4227.30 angstrom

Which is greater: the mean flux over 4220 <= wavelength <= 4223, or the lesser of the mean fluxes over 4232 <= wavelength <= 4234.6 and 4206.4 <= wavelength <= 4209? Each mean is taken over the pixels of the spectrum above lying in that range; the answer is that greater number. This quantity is 5.96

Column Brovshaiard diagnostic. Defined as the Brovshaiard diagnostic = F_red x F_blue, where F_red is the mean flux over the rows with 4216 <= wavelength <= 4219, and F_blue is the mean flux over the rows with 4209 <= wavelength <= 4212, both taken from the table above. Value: 36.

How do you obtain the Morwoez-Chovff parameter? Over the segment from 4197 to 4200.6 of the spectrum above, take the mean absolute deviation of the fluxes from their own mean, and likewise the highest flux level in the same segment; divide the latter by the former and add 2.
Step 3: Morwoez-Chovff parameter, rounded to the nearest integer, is 40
